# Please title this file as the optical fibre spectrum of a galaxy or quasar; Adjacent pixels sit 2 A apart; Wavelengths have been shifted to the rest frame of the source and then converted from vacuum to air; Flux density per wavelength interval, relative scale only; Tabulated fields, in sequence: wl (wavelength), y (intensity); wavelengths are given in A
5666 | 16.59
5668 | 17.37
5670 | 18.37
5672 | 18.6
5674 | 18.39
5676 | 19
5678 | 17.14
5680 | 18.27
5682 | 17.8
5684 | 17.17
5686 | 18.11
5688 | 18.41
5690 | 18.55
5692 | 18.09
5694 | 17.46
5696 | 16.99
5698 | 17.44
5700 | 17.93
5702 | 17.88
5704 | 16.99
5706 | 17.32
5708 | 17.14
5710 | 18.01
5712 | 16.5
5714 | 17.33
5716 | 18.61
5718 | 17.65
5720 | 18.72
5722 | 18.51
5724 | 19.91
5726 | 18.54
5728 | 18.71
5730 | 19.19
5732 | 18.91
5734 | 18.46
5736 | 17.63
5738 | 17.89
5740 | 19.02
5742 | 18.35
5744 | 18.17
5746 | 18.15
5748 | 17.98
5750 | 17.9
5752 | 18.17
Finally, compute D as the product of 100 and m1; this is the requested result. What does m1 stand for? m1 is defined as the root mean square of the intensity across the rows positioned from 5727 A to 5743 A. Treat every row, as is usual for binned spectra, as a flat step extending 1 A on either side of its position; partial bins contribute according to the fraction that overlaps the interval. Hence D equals 1853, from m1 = 18.5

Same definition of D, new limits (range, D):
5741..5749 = 1816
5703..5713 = 1720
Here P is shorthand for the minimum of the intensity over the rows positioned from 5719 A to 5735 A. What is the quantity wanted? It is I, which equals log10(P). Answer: 1.27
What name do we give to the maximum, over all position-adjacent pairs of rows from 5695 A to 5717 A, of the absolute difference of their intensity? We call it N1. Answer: 1.5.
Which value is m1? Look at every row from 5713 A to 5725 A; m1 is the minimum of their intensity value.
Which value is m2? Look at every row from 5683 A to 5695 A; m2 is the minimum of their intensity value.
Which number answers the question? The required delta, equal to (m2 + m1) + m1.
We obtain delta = 51.8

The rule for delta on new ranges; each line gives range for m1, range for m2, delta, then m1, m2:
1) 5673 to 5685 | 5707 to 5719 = 50.8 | 17.14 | 16.5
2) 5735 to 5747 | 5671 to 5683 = 52.4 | 17.63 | 17.14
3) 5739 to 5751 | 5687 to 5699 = 52.8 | 17.9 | 16.99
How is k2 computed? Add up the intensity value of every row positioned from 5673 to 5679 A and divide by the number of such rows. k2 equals 18.2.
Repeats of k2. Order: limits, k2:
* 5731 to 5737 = 18.3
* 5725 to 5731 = 18.8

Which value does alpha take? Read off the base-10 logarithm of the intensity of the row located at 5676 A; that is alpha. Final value 1.28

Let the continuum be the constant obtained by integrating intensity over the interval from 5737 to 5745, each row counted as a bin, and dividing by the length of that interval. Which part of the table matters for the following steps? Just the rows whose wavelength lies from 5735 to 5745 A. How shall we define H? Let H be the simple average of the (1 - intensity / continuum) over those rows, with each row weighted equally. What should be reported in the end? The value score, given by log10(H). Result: -2.10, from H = 0.008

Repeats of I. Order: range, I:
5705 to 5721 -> 1.22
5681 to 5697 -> 1.23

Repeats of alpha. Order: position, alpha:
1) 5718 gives 1.25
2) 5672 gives 1.27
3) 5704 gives 1.23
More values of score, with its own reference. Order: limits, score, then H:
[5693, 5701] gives -1.31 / 0.049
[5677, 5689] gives -1.53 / 0.029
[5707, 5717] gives -1.34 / 0.046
